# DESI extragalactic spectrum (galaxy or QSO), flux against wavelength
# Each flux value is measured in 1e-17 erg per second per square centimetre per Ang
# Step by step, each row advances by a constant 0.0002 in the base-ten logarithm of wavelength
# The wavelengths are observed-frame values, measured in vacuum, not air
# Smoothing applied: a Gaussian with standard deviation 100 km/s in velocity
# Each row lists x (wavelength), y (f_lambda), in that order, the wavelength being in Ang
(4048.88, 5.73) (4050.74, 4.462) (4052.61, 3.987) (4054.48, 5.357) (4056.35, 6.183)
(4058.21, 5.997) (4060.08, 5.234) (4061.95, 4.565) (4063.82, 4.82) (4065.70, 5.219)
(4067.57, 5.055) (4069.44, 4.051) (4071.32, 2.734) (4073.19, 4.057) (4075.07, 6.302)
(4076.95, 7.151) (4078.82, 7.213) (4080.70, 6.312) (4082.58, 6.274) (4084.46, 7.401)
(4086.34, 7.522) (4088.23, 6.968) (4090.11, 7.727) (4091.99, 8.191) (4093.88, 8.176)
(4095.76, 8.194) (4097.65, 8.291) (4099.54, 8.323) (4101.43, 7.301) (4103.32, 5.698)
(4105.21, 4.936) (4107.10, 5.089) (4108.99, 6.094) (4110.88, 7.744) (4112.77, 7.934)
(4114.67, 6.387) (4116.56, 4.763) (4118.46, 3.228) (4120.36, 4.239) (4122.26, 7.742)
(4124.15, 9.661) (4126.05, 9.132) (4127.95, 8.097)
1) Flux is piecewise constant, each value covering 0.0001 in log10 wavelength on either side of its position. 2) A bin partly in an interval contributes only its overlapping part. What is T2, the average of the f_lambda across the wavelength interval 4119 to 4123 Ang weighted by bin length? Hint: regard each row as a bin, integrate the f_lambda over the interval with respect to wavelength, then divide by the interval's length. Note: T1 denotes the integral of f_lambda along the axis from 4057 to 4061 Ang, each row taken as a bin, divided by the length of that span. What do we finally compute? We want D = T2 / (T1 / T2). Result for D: 5.6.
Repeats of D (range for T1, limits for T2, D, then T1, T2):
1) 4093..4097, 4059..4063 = 3.0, 8.2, 4.9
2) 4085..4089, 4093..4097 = 9.3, 7.3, 8.2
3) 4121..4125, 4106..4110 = 3.8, 8.3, 5.6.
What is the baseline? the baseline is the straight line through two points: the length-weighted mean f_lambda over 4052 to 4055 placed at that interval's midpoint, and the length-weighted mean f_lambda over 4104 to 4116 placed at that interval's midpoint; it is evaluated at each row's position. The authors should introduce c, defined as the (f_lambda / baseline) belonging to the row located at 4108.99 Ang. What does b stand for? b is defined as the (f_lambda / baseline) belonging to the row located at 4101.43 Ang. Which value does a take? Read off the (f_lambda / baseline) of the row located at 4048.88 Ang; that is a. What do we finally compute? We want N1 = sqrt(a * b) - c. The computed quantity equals 0.3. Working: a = 1.27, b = 1.21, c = 0.97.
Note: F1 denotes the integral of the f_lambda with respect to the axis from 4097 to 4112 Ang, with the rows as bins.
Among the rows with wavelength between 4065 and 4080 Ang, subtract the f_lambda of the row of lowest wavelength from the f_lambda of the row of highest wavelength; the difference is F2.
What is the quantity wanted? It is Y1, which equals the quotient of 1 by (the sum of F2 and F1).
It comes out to 0.0098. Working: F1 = 100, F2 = 2.0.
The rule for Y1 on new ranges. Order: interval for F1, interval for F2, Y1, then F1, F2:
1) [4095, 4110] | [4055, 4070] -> 0.0101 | 101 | -2.1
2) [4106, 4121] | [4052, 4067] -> 0.0115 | 86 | 1.2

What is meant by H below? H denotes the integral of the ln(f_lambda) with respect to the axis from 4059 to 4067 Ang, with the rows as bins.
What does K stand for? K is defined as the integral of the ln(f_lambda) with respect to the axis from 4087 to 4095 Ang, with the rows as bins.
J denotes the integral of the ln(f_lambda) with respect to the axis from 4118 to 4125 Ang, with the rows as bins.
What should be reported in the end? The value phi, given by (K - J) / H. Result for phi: 0.31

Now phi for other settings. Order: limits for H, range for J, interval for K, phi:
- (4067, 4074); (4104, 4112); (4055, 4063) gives -0.07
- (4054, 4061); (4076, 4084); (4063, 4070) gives -0.35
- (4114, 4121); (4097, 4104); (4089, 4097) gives 0.26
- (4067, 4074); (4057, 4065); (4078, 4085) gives 0.02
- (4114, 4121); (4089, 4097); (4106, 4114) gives -0.16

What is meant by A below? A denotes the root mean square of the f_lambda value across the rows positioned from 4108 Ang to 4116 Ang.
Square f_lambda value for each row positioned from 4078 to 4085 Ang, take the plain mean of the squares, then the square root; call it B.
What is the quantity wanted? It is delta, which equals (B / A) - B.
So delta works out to -5.9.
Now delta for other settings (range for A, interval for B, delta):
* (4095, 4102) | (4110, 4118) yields -6.0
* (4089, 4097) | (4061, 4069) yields -4.3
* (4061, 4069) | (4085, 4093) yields -6.1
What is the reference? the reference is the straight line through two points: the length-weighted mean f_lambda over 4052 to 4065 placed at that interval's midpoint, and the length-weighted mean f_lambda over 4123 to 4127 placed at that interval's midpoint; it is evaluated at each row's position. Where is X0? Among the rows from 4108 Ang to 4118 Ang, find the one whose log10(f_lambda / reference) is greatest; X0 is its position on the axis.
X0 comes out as 4112.77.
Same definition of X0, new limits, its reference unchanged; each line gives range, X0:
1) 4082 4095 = 4091.99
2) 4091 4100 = 4091.99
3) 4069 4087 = 4076.95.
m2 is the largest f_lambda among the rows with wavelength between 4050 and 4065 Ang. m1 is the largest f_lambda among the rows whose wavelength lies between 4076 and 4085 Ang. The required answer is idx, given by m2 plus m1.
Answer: 13.6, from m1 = 7.401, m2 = 6.183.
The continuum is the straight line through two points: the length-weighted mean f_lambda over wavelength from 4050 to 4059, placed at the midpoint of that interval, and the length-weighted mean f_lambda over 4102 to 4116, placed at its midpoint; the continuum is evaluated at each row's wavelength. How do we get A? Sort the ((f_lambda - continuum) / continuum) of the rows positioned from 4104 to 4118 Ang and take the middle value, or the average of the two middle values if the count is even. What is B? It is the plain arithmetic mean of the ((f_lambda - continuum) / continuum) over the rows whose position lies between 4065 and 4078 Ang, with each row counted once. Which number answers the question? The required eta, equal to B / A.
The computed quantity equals 4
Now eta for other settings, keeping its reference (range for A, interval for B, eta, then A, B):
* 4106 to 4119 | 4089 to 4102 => -13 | -0.026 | 0.34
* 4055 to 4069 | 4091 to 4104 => -8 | -0.037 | 0.28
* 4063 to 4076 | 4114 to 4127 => 0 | -0.104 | -0.01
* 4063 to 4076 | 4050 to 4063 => 0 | -0.104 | -0.02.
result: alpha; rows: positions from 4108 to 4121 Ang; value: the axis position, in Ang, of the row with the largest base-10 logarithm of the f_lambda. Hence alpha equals 4112.77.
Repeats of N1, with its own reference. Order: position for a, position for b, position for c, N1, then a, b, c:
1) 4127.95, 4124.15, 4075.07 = 0.1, 1.19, 1.44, 1.19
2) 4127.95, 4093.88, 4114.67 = 0.3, 1.19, 1.40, 0.99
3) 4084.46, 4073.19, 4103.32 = 0.1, 1.33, 0.78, 0.93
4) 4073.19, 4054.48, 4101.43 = -0.3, 0.78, 1.15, 1.21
